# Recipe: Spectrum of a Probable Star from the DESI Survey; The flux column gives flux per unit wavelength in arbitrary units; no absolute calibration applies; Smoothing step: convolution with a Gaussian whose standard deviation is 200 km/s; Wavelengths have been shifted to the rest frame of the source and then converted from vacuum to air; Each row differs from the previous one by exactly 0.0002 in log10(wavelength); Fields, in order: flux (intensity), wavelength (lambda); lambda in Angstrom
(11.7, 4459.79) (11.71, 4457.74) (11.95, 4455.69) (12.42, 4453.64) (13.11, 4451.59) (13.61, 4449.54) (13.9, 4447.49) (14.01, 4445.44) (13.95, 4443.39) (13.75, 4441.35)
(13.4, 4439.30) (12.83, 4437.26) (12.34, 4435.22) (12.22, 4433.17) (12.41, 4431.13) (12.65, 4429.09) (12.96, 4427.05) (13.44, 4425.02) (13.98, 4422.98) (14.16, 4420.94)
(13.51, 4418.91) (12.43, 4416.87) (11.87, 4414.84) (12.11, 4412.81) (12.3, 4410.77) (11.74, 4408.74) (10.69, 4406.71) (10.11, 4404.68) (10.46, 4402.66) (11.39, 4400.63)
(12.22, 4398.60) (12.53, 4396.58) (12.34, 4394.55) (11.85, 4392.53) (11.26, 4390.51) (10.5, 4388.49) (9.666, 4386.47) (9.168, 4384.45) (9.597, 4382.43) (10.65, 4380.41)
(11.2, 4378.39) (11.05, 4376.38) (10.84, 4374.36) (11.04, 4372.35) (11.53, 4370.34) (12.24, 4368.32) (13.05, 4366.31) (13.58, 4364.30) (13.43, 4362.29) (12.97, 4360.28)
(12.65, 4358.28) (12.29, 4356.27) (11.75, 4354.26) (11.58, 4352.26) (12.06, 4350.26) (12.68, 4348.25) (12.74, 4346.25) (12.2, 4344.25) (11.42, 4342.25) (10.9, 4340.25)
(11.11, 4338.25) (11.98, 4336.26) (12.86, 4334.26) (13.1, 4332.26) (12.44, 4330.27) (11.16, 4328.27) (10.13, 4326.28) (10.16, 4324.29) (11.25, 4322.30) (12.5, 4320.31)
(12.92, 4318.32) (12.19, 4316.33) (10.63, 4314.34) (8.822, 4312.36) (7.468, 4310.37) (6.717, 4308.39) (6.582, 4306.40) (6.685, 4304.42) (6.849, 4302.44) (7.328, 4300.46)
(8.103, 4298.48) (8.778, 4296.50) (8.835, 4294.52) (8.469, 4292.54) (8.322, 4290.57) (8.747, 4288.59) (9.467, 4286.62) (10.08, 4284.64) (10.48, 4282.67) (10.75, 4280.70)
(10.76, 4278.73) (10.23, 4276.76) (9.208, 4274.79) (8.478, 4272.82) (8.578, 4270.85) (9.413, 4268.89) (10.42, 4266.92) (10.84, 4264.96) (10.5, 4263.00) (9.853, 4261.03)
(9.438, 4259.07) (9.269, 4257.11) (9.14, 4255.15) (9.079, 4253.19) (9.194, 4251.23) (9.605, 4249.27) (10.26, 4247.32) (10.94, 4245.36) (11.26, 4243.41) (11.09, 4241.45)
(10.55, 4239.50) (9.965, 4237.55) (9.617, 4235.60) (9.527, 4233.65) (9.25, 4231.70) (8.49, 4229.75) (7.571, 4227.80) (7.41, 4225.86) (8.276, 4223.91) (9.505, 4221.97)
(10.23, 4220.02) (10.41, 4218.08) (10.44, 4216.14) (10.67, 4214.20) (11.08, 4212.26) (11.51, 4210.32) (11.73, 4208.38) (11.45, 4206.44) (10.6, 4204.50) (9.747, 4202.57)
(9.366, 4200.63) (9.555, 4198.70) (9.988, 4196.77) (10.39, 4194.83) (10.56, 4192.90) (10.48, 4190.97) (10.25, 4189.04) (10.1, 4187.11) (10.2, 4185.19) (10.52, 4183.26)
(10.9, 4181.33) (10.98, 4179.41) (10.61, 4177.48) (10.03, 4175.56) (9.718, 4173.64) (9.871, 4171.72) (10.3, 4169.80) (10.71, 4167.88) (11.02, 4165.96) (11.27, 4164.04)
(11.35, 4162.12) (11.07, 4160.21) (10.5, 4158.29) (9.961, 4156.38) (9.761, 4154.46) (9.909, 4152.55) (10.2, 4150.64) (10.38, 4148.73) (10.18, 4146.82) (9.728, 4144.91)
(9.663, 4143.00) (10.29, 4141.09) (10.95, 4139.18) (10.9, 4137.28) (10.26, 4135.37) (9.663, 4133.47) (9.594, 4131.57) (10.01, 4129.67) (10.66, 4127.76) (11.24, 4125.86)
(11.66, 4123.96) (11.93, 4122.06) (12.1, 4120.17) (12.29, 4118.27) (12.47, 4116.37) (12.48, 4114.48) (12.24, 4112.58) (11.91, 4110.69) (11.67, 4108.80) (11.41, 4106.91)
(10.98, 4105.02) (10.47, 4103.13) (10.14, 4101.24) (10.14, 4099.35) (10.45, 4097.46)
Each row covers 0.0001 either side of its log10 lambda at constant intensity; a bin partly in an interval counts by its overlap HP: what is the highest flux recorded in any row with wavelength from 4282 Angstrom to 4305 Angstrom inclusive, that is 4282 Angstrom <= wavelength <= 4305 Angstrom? 10.48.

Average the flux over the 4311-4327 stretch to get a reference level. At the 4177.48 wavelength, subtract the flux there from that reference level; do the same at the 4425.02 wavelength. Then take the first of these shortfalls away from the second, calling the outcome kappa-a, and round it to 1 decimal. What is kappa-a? -2.8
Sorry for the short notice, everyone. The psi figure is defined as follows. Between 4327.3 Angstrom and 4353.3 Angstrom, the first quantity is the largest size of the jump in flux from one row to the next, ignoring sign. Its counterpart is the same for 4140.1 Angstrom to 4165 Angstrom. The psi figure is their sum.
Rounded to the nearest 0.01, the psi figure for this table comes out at 1.91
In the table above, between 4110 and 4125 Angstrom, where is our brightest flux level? 4114.48 Angstrom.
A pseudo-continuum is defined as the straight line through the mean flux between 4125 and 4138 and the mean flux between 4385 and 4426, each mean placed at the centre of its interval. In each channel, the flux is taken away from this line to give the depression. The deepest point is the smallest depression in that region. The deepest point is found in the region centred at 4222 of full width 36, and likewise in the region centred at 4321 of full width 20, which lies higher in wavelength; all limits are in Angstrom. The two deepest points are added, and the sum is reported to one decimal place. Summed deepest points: -2.5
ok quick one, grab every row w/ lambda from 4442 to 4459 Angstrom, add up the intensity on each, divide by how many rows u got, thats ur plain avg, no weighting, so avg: 13.1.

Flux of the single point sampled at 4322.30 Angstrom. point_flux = 11.25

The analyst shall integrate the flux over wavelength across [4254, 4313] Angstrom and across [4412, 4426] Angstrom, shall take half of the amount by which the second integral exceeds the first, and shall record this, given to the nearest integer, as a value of -172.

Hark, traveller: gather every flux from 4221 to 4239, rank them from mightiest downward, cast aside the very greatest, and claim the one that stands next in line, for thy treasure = 9.617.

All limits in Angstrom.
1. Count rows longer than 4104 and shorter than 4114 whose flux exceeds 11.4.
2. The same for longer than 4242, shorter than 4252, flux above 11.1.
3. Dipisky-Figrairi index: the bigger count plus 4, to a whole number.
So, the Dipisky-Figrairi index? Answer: 8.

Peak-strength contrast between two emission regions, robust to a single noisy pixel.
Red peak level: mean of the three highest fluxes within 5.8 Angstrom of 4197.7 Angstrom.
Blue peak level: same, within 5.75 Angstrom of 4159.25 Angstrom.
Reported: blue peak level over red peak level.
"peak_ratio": 1.09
